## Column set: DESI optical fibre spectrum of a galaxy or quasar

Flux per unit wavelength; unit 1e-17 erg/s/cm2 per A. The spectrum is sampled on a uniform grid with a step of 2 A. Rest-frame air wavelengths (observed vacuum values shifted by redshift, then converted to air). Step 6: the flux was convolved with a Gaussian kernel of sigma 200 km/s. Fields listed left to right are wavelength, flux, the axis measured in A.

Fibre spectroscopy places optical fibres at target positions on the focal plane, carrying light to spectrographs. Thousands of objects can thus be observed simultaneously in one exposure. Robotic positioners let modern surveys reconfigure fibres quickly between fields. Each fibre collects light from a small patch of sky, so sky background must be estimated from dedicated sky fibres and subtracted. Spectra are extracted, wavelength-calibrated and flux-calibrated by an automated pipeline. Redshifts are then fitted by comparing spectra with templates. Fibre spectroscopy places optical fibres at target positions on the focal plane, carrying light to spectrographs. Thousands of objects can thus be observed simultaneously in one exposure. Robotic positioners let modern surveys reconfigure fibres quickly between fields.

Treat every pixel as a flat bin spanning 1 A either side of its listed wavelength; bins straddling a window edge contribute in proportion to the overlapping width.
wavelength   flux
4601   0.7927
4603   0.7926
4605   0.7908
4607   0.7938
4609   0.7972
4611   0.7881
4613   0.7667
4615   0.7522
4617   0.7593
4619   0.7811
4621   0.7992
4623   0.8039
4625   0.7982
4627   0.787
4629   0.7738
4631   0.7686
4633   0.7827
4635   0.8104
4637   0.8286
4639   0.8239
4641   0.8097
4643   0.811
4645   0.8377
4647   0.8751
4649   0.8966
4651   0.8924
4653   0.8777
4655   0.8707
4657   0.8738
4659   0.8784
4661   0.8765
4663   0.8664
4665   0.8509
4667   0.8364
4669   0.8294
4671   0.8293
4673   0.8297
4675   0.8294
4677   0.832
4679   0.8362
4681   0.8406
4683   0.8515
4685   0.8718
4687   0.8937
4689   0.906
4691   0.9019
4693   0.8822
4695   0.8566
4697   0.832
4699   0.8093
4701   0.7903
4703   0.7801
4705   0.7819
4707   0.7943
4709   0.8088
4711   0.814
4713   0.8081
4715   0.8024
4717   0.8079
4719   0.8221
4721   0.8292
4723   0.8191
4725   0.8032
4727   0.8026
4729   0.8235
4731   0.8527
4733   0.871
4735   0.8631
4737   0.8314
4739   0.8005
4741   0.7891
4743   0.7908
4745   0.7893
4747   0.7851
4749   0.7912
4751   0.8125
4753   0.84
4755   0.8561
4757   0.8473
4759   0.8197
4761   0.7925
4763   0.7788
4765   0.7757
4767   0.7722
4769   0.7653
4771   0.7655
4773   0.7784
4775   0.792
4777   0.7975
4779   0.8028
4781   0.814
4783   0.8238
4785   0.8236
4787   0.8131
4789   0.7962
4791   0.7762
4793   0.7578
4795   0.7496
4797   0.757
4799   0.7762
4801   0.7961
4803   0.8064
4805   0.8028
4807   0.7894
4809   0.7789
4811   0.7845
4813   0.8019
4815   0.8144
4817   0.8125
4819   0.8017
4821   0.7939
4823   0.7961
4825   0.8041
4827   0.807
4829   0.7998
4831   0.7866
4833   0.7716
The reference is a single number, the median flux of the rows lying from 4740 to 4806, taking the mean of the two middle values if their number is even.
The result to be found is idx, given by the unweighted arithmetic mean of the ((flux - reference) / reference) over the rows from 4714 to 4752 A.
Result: 0.029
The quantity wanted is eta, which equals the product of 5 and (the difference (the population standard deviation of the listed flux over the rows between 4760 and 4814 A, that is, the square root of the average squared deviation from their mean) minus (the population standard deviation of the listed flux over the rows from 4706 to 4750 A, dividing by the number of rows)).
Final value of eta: -0.02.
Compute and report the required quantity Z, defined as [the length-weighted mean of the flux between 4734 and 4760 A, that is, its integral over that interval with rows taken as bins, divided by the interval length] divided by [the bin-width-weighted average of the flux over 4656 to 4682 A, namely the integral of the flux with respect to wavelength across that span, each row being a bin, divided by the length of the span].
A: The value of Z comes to 0.96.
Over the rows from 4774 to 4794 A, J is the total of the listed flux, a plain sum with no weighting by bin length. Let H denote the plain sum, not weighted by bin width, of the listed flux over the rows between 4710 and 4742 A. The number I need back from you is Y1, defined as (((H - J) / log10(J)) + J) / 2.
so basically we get 6.8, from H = 13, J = 8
